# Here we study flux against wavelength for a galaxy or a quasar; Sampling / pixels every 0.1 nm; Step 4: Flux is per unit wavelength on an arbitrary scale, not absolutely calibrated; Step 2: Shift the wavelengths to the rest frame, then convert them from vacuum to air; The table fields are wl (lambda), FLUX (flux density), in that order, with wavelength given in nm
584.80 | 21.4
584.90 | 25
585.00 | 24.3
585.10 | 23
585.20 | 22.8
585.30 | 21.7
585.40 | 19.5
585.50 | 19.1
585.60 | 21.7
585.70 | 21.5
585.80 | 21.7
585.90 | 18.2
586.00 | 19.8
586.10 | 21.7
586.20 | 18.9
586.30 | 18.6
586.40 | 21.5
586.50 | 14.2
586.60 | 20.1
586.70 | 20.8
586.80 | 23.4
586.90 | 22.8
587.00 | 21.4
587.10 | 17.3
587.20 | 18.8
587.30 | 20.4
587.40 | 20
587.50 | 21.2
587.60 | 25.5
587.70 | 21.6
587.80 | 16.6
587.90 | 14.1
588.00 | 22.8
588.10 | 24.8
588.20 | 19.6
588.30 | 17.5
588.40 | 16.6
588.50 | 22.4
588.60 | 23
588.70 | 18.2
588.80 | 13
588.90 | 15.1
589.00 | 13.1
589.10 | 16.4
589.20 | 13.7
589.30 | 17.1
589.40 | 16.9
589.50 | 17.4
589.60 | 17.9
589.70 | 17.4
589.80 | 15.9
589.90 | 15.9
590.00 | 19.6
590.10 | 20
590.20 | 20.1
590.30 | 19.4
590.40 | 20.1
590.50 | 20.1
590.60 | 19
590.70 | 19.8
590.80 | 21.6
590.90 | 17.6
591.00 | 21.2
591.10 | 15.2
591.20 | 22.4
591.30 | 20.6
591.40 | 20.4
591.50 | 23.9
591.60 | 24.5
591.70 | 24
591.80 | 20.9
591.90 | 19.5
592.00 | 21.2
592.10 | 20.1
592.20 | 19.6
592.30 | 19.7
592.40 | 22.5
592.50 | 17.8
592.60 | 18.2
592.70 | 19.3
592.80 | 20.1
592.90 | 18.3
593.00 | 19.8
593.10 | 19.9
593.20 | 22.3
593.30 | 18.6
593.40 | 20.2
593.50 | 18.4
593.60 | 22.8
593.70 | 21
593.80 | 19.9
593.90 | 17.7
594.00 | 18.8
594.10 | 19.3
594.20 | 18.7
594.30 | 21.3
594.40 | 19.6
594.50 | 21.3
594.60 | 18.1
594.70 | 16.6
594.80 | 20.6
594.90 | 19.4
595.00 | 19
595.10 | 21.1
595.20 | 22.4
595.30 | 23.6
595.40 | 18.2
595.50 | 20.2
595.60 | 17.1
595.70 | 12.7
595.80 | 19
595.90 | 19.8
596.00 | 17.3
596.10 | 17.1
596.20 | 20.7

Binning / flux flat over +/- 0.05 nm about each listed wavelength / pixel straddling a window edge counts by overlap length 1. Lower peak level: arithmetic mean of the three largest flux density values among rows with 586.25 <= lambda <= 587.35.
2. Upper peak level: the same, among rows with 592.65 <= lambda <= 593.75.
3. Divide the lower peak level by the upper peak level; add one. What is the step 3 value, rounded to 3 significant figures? 2.02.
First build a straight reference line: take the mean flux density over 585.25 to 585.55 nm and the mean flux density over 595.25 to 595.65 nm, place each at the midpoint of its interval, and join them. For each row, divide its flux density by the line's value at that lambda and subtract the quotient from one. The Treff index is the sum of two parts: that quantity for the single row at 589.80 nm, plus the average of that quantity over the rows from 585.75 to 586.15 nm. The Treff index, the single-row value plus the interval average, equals 0.19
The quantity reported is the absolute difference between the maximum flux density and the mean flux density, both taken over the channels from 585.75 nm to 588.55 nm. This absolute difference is 5.4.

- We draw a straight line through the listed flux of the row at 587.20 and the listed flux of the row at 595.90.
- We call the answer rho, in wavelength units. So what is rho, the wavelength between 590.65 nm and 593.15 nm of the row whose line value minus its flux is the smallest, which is 591.60 nm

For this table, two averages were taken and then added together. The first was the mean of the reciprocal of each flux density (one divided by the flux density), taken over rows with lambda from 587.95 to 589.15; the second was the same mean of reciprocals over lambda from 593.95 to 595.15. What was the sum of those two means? 0.108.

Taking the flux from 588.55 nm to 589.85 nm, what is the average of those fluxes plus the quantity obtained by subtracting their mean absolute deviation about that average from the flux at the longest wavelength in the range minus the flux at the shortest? 8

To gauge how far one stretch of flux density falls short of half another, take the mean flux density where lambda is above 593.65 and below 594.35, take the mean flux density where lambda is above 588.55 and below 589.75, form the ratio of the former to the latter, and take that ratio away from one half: -0.68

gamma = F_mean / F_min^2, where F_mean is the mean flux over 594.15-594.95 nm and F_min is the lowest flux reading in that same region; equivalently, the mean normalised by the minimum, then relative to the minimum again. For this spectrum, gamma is 0.071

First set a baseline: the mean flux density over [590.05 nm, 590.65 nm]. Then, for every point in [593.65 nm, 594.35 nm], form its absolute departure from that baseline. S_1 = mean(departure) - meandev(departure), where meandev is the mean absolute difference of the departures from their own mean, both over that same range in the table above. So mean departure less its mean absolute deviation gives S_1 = 0.61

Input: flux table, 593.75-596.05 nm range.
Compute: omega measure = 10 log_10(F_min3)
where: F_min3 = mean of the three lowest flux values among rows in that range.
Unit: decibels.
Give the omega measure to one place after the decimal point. 11.9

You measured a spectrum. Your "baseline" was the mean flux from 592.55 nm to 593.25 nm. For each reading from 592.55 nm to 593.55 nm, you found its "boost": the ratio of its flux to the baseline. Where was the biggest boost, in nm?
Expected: 593.20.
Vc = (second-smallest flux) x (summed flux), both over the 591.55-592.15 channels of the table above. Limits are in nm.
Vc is 2617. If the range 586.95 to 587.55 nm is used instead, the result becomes 2239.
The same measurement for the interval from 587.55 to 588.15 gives 2082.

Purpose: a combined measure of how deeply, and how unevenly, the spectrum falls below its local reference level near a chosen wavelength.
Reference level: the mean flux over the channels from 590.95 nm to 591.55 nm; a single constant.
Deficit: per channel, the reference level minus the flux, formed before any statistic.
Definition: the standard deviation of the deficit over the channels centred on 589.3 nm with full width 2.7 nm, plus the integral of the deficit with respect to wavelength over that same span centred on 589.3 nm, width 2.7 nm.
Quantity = 9.3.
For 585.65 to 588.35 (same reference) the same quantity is 3.9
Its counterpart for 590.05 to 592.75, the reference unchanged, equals 2.8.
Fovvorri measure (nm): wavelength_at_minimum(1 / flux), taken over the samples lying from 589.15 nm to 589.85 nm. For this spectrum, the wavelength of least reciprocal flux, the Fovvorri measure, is 589.60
